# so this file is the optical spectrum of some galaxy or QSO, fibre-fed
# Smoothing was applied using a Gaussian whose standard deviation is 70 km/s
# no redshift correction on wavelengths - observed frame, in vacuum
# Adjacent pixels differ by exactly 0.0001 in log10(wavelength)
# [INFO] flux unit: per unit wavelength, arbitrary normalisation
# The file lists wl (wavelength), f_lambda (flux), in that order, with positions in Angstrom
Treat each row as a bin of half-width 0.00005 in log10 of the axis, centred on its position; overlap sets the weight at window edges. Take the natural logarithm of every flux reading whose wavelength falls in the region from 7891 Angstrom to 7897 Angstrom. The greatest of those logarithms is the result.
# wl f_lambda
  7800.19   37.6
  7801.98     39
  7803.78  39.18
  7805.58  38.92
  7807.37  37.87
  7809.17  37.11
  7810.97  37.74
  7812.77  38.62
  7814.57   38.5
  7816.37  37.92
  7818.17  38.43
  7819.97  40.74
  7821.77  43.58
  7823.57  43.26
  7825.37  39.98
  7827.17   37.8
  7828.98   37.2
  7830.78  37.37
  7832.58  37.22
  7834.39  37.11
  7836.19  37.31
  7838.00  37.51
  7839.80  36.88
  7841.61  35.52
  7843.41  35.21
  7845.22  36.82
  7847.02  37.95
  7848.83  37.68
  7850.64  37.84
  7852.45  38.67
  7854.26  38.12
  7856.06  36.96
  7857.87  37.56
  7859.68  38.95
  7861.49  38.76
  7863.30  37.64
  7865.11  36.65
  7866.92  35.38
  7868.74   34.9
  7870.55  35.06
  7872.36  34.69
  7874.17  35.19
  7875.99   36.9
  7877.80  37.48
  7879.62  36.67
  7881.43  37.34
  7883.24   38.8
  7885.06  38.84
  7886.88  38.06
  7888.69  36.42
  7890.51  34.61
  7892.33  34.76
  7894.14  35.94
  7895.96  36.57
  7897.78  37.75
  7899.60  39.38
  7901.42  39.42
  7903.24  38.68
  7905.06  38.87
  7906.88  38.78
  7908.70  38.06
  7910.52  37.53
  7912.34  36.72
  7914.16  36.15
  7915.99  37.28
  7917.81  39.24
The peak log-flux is 3.60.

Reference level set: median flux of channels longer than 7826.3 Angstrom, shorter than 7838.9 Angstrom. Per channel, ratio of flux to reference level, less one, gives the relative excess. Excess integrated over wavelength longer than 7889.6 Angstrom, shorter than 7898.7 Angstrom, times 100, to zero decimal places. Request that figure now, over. -34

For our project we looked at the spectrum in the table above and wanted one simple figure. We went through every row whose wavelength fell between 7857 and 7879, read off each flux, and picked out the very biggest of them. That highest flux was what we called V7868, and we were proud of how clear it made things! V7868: 38.95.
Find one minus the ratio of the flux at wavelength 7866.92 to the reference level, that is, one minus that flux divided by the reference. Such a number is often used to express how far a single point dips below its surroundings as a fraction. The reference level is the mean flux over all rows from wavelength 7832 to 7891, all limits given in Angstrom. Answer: 0.044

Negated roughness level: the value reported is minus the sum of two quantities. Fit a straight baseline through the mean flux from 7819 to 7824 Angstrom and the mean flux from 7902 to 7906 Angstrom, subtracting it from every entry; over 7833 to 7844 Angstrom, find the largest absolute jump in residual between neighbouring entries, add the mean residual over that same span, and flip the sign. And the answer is 4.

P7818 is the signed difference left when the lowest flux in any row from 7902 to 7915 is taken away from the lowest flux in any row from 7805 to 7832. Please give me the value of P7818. 1.0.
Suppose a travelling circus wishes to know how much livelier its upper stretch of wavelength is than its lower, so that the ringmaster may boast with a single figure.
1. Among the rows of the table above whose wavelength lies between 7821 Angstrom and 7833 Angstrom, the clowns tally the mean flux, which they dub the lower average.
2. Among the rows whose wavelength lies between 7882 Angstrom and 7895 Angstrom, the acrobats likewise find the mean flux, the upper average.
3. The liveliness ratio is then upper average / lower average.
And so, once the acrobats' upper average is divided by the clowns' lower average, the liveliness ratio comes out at 0.93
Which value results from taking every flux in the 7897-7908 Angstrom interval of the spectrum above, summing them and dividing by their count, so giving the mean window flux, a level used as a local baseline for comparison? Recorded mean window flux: 38.8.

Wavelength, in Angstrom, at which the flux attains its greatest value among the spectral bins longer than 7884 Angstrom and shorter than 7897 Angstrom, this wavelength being 7885.06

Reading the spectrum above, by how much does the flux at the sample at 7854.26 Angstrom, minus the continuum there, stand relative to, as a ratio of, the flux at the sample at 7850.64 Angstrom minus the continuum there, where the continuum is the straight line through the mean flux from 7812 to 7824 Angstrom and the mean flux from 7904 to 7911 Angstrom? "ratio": 0.78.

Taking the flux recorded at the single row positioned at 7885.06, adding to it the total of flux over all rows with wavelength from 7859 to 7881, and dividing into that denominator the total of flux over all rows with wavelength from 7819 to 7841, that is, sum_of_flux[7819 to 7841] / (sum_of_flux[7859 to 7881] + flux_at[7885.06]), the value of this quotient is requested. 0.98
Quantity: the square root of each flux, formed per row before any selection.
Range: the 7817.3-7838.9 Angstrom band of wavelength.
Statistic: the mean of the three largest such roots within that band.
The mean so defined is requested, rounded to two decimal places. 6.52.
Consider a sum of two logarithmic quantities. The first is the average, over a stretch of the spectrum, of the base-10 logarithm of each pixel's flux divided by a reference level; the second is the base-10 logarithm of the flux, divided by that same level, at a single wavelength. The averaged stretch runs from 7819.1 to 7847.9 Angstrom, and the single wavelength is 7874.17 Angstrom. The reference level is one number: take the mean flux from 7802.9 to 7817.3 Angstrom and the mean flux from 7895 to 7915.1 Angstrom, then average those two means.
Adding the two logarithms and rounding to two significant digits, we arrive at -0.034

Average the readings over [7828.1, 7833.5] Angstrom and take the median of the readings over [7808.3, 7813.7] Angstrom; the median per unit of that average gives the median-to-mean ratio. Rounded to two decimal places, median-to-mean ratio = 1.01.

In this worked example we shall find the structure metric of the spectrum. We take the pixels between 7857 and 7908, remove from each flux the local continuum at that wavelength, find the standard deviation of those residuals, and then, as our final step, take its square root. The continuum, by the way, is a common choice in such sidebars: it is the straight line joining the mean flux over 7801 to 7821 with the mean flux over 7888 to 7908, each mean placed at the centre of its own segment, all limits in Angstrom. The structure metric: 1.3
